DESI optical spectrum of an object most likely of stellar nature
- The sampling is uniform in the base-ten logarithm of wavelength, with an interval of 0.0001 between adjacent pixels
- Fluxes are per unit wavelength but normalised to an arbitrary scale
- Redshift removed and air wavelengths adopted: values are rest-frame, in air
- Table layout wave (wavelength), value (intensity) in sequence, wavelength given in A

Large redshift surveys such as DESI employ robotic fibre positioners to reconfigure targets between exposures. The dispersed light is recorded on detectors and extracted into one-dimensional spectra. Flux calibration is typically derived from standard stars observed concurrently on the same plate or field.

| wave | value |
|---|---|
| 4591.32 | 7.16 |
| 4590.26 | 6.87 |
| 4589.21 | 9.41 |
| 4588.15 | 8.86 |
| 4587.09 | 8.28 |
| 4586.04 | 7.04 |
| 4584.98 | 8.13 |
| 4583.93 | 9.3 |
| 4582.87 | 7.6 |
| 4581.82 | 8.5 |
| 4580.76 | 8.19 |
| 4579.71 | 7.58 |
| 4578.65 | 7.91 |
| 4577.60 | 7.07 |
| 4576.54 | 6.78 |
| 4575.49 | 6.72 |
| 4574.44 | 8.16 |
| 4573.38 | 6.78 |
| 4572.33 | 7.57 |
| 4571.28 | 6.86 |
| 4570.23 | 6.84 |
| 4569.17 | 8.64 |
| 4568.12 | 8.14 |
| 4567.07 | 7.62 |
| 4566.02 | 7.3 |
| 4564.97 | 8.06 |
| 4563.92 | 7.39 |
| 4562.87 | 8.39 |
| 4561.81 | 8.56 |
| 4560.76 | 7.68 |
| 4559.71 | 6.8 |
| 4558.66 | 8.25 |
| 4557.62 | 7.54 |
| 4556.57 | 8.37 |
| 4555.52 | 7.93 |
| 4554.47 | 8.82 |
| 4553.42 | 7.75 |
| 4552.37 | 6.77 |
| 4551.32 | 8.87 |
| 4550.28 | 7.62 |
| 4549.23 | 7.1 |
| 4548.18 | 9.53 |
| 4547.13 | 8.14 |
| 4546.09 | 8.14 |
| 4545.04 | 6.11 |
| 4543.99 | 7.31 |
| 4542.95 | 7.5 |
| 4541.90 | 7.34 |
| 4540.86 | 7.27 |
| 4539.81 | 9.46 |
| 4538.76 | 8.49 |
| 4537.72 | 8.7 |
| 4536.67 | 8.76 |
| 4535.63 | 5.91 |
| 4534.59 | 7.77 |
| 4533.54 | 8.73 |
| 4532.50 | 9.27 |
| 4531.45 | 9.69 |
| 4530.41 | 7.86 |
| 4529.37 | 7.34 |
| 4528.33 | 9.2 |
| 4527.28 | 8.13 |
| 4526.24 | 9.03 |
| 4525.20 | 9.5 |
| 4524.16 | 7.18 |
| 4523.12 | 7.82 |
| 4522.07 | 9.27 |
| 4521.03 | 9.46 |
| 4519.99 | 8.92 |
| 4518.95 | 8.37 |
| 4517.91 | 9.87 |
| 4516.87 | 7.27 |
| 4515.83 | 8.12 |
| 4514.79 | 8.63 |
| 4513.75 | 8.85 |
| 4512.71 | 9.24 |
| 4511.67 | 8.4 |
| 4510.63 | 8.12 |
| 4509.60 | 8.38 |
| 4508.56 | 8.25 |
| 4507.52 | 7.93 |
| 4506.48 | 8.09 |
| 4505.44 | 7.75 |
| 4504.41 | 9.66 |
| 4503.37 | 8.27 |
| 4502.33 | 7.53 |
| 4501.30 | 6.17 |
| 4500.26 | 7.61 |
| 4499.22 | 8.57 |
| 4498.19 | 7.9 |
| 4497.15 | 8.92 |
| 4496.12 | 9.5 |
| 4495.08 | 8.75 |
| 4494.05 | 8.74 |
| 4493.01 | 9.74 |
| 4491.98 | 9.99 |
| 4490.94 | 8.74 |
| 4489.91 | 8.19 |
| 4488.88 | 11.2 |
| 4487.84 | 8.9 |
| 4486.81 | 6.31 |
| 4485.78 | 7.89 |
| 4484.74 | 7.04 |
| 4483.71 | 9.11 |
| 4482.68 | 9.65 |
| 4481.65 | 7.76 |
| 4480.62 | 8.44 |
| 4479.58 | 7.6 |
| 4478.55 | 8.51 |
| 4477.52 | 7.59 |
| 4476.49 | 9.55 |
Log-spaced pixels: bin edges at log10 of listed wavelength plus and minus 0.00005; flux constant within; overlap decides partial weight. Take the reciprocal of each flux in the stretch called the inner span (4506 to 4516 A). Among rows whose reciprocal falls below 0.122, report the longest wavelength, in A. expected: 4514.79 A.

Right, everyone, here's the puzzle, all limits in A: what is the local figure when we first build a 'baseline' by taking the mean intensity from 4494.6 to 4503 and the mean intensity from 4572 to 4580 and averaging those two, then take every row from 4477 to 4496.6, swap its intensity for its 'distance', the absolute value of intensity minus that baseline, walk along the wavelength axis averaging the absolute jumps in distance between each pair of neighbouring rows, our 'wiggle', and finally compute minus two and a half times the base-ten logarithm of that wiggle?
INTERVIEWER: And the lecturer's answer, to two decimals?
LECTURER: 0.07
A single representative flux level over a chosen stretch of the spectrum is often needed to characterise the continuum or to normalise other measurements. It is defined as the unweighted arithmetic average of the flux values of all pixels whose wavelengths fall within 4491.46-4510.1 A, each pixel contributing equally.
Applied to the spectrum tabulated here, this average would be 8.43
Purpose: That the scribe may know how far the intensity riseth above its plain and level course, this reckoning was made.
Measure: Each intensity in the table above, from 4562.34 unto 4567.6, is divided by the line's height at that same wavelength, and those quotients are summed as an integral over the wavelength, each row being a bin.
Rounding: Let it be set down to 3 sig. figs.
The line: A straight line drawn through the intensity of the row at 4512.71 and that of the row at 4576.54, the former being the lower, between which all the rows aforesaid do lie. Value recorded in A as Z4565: 5.64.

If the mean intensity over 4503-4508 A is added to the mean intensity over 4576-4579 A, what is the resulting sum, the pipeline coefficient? 15.6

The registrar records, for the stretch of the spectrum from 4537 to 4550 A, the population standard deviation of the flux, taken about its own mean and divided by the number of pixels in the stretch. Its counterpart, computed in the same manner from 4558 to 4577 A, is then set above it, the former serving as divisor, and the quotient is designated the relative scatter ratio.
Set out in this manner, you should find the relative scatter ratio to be 0.68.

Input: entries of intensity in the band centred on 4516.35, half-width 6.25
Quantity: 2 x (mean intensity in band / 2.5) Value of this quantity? 7.0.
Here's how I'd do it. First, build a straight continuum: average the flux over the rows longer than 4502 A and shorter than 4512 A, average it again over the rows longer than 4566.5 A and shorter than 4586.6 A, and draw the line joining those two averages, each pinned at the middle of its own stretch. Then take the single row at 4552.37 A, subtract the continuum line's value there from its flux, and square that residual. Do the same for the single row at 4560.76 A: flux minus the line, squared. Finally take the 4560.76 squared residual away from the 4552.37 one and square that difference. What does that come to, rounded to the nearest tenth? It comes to 1.4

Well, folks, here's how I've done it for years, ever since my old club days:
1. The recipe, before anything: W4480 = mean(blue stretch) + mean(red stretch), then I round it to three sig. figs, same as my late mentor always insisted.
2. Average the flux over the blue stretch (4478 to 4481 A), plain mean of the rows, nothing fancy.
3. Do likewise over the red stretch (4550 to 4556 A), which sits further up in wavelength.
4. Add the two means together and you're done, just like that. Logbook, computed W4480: 16.1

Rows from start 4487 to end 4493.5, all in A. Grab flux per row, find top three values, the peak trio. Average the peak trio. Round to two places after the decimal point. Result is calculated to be 10.31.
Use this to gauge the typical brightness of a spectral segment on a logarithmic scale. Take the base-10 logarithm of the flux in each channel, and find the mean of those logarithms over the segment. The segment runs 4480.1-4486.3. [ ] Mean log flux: 0.917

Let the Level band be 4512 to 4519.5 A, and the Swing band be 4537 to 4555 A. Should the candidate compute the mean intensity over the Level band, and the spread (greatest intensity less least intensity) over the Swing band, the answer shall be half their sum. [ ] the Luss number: 6.0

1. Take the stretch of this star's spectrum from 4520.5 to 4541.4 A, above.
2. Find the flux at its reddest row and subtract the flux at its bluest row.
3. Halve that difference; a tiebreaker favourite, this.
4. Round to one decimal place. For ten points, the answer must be -1.1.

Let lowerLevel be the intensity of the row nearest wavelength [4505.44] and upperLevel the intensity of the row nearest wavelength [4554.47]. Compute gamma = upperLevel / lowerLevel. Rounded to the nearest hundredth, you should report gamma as 1.14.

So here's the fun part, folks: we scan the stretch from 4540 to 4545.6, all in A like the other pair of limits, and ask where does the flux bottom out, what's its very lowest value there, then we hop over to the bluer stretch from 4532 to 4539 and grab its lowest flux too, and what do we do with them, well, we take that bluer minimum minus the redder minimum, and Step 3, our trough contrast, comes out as -0.20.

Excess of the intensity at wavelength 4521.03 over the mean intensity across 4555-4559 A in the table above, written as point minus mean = 1.4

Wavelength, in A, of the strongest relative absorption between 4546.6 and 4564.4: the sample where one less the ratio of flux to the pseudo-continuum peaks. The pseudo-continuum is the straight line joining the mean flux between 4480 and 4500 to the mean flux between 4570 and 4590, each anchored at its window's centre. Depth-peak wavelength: 4552.37 A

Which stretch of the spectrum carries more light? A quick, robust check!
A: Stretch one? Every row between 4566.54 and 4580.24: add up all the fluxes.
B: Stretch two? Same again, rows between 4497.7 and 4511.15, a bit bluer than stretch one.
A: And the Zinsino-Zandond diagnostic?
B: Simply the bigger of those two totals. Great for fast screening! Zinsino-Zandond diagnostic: 104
